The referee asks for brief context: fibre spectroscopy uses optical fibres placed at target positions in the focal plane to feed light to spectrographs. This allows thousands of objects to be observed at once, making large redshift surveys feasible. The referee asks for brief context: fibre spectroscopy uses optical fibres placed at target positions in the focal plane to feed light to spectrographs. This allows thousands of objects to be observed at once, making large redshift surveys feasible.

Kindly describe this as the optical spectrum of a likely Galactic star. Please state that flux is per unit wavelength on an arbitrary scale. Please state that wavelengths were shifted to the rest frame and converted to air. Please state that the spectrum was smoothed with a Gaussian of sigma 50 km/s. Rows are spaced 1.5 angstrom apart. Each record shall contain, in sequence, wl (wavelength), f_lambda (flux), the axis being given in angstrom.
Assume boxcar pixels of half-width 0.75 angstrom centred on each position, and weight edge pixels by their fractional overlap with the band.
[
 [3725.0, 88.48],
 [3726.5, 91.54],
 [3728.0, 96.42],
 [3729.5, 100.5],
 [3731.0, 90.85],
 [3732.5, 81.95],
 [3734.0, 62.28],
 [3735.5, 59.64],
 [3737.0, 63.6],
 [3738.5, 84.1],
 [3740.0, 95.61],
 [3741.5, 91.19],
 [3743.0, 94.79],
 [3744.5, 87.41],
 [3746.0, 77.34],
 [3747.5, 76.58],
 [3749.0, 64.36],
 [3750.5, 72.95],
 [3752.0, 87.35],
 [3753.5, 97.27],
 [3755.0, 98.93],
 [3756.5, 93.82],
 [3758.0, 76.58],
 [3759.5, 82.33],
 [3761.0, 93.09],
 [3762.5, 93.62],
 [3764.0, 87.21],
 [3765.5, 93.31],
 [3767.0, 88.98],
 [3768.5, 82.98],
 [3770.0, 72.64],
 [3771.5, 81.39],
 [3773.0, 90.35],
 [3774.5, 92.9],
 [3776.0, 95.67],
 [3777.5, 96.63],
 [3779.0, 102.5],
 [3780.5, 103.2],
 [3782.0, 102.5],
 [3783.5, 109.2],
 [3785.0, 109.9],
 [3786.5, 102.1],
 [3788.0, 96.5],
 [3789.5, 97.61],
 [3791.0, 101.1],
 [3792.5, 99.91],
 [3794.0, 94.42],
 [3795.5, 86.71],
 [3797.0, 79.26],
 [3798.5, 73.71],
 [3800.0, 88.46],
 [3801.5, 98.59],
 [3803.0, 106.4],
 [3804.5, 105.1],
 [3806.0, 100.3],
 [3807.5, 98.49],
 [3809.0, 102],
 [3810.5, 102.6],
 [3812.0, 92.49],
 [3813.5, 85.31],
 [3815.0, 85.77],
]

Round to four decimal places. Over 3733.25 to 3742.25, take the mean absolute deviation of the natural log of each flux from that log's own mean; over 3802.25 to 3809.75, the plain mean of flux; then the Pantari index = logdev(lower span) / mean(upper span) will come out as 0.0018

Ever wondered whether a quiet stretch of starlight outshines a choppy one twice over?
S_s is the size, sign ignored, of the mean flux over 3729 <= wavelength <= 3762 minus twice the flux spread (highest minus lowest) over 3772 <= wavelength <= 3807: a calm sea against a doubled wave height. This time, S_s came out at 11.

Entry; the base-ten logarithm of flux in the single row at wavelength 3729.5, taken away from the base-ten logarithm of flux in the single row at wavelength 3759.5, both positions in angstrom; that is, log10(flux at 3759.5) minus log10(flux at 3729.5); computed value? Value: -0.09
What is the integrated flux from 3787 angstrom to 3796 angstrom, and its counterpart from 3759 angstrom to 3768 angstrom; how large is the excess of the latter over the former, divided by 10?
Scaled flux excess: -6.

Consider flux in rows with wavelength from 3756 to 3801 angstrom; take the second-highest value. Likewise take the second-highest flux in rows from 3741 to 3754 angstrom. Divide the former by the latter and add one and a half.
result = 2.65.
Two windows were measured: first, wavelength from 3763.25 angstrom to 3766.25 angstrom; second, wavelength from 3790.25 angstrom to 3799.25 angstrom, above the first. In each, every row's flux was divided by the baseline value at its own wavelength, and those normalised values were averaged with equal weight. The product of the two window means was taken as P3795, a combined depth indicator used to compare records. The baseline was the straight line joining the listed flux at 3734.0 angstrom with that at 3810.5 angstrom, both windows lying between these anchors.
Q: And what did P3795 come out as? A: 1.09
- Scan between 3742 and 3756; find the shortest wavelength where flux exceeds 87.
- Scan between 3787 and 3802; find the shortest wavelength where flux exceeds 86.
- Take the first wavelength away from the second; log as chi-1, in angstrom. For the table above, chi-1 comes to 45.0 angstrom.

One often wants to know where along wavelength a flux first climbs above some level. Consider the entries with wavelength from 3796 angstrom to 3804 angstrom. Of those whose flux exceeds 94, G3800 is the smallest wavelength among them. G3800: 3801.5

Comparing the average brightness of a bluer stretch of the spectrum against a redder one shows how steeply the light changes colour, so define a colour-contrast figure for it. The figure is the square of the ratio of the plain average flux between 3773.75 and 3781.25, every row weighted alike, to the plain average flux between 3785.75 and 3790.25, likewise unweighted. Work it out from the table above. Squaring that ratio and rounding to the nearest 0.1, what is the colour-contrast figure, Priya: 1.0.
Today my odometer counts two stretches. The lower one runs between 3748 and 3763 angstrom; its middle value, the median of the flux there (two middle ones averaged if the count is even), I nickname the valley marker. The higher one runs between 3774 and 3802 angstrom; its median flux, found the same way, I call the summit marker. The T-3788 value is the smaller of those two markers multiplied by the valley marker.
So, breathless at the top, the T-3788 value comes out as 8140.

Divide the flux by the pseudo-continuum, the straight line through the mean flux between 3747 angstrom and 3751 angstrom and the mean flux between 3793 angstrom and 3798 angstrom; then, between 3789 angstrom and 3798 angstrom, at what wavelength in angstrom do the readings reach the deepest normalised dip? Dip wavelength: 3797.0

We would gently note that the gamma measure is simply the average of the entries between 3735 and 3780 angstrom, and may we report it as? 86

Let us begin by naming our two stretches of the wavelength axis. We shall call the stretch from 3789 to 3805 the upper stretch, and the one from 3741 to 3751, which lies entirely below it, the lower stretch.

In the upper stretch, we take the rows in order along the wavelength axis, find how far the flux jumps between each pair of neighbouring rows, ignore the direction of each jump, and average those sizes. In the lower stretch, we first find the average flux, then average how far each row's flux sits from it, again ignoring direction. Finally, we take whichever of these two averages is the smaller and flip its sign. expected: -6.49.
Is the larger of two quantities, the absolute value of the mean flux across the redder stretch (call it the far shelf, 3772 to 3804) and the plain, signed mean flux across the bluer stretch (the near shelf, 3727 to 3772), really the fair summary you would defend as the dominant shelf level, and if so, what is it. 97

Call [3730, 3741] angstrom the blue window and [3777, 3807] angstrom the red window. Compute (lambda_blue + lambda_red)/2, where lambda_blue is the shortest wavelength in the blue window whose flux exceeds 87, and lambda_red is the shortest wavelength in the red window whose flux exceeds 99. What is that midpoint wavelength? 3755.0 angstrom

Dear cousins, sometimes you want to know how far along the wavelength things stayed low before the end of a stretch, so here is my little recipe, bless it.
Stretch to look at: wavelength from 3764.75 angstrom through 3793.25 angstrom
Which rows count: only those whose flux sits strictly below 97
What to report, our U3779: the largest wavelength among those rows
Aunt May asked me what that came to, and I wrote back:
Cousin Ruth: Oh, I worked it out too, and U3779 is 3788.0 angstrom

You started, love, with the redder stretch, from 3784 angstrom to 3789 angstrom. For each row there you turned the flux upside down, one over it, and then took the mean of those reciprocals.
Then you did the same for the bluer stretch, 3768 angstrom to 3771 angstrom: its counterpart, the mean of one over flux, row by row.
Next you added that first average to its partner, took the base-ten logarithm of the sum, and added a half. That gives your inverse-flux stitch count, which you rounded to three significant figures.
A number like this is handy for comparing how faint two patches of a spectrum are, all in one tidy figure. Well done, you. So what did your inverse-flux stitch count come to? -1.14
